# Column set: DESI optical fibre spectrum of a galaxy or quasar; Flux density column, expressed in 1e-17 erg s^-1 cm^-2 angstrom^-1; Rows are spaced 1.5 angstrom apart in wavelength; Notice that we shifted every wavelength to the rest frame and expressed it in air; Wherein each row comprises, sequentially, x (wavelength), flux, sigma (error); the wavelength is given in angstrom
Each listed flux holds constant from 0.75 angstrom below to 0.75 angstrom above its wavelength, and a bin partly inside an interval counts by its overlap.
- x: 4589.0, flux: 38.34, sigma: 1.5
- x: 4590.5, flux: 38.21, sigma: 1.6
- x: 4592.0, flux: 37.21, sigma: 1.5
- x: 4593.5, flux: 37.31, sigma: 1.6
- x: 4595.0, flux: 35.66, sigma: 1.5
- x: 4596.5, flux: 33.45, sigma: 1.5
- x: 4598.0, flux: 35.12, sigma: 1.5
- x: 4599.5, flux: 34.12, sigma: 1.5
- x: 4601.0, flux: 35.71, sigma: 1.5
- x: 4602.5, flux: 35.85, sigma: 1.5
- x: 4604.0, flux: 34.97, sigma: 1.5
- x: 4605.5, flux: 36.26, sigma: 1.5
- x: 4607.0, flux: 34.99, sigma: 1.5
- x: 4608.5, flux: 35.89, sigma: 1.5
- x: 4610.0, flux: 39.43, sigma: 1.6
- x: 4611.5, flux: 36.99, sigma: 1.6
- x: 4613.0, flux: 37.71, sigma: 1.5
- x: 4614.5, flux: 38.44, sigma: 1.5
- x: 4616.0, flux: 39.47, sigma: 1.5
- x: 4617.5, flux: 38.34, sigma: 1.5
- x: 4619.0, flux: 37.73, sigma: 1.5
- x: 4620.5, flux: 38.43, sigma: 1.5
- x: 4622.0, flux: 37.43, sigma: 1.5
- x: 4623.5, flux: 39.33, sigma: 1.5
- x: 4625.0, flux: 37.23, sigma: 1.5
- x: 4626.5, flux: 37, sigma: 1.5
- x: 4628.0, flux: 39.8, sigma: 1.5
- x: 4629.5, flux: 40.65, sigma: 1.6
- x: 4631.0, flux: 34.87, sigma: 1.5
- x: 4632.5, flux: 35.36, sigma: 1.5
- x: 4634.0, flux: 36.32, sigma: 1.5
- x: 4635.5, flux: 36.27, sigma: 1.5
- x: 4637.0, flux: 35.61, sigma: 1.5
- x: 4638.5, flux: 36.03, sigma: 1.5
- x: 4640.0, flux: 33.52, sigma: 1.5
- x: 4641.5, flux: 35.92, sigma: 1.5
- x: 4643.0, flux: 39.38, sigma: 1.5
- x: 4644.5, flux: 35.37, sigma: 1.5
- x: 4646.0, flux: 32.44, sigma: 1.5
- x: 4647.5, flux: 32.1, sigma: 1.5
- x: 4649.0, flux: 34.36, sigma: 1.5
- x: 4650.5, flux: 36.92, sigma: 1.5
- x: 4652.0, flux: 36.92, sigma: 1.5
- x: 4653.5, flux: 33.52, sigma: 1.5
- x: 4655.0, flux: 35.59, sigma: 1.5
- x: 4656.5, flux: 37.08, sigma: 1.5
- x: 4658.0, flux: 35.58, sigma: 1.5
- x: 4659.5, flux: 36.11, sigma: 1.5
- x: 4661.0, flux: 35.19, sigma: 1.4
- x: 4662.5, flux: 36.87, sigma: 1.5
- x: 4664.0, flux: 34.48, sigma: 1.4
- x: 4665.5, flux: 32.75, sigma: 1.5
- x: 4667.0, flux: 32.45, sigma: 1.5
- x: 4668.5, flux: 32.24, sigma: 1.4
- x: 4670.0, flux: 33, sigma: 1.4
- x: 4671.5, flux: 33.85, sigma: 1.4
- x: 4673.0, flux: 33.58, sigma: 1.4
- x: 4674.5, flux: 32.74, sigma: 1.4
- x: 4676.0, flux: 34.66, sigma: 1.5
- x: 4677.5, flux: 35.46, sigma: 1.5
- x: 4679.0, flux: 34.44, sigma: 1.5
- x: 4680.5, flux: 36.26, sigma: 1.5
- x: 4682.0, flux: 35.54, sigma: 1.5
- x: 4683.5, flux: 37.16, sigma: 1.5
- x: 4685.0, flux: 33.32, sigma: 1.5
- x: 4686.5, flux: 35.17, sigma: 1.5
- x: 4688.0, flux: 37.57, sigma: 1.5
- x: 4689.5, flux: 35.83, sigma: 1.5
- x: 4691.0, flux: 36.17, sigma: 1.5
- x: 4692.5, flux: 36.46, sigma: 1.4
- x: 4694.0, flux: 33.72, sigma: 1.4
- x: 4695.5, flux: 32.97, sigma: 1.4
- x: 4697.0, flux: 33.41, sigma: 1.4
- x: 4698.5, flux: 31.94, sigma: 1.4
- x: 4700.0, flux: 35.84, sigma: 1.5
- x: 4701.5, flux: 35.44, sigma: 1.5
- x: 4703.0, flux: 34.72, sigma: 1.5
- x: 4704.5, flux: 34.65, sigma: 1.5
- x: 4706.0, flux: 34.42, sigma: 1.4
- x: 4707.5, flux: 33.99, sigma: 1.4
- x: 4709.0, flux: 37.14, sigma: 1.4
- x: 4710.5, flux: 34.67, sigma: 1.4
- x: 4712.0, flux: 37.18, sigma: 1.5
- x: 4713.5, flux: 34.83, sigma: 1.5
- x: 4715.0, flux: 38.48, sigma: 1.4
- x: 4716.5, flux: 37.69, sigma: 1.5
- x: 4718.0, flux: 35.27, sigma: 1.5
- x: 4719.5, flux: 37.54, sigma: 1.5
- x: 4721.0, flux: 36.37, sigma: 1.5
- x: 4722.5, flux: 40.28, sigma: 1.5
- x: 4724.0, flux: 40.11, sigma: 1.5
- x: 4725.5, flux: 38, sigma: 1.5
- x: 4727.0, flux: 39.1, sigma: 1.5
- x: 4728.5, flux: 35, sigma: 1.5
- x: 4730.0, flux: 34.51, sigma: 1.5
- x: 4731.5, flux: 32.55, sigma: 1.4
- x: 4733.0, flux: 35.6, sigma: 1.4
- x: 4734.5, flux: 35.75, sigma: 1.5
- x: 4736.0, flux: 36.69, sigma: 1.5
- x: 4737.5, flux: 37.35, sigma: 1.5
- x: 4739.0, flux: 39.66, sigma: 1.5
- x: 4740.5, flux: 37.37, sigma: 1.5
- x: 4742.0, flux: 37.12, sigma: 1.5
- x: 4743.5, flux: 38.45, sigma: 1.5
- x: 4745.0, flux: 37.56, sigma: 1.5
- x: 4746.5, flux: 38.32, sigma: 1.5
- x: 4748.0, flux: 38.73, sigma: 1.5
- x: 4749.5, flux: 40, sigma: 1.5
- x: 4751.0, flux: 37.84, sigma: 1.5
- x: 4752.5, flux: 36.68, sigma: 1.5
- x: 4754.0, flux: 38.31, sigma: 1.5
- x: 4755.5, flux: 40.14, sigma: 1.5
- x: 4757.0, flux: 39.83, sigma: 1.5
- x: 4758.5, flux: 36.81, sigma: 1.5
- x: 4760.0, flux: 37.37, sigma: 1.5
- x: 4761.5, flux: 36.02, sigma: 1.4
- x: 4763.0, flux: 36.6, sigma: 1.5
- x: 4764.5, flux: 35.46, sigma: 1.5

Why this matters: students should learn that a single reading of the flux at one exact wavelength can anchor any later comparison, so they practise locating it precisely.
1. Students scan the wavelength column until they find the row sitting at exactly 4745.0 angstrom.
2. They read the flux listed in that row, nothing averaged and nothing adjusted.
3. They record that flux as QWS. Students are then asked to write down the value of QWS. 37.56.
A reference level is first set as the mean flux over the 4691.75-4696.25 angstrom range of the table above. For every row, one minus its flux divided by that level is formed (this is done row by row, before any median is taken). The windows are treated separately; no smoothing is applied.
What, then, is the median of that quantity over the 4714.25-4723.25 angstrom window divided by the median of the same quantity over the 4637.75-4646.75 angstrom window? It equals 2.6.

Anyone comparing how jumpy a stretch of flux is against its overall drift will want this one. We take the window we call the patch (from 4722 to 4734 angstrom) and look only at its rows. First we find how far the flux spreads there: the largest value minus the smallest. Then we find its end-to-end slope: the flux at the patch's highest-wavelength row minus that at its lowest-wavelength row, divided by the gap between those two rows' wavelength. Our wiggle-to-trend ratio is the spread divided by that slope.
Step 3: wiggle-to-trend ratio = -17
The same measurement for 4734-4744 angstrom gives 13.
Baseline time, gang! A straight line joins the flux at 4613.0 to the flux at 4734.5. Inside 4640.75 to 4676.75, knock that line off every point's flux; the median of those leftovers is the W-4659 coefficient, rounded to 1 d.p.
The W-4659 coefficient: -2.2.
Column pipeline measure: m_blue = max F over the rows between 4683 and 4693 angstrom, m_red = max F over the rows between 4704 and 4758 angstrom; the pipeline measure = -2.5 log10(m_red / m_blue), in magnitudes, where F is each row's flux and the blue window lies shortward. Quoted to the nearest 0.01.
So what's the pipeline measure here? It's -0.08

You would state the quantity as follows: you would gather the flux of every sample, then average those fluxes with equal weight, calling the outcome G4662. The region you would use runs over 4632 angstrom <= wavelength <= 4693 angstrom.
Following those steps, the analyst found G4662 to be 35.1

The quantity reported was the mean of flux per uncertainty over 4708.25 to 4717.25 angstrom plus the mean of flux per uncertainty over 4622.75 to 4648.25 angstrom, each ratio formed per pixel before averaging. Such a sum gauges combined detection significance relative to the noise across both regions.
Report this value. 49.4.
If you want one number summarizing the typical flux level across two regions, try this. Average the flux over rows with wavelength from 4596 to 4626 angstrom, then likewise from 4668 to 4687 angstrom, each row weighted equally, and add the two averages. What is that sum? 71.3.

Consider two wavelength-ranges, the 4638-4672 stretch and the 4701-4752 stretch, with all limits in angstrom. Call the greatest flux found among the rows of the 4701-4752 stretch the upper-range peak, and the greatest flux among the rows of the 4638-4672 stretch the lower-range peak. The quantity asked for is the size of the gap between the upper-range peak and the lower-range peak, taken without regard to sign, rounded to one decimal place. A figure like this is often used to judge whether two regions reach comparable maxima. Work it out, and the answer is 0.9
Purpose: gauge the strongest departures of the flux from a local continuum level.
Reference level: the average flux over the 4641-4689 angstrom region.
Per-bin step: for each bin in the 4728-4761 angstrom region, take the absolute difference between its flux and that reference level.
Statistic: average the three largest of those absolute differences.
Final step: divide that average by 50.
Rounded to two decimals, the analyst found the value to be 0.10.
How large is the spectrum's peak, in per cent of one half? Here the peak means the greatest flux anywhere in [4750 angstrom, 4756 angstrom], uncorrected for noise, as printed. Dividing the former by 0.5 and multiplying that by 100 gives 8028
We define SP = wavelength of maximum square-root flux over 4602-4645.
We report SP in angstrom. 4629.5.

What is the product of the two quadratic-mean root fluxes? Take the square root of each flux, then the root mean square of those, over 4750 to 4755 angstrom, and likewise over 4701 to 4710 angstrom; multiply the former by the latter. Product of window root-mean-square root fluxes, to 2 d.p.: 36.31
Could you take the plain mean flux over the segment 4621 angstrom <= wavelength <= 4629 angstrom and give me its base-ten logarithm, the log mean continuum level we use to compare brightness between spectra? 1.58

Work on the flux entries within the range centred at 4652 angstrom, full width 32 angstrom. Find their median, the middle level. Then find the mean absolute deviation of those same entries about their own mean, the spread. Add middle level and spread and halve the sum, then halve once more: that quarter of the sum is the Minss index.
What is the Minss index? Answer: 9.3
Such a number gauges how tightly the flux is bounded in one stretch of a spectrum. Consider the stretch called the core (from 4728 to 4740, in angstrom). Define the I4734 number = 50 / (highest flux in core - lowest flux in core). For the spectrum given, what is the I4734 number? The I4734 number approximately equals 7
